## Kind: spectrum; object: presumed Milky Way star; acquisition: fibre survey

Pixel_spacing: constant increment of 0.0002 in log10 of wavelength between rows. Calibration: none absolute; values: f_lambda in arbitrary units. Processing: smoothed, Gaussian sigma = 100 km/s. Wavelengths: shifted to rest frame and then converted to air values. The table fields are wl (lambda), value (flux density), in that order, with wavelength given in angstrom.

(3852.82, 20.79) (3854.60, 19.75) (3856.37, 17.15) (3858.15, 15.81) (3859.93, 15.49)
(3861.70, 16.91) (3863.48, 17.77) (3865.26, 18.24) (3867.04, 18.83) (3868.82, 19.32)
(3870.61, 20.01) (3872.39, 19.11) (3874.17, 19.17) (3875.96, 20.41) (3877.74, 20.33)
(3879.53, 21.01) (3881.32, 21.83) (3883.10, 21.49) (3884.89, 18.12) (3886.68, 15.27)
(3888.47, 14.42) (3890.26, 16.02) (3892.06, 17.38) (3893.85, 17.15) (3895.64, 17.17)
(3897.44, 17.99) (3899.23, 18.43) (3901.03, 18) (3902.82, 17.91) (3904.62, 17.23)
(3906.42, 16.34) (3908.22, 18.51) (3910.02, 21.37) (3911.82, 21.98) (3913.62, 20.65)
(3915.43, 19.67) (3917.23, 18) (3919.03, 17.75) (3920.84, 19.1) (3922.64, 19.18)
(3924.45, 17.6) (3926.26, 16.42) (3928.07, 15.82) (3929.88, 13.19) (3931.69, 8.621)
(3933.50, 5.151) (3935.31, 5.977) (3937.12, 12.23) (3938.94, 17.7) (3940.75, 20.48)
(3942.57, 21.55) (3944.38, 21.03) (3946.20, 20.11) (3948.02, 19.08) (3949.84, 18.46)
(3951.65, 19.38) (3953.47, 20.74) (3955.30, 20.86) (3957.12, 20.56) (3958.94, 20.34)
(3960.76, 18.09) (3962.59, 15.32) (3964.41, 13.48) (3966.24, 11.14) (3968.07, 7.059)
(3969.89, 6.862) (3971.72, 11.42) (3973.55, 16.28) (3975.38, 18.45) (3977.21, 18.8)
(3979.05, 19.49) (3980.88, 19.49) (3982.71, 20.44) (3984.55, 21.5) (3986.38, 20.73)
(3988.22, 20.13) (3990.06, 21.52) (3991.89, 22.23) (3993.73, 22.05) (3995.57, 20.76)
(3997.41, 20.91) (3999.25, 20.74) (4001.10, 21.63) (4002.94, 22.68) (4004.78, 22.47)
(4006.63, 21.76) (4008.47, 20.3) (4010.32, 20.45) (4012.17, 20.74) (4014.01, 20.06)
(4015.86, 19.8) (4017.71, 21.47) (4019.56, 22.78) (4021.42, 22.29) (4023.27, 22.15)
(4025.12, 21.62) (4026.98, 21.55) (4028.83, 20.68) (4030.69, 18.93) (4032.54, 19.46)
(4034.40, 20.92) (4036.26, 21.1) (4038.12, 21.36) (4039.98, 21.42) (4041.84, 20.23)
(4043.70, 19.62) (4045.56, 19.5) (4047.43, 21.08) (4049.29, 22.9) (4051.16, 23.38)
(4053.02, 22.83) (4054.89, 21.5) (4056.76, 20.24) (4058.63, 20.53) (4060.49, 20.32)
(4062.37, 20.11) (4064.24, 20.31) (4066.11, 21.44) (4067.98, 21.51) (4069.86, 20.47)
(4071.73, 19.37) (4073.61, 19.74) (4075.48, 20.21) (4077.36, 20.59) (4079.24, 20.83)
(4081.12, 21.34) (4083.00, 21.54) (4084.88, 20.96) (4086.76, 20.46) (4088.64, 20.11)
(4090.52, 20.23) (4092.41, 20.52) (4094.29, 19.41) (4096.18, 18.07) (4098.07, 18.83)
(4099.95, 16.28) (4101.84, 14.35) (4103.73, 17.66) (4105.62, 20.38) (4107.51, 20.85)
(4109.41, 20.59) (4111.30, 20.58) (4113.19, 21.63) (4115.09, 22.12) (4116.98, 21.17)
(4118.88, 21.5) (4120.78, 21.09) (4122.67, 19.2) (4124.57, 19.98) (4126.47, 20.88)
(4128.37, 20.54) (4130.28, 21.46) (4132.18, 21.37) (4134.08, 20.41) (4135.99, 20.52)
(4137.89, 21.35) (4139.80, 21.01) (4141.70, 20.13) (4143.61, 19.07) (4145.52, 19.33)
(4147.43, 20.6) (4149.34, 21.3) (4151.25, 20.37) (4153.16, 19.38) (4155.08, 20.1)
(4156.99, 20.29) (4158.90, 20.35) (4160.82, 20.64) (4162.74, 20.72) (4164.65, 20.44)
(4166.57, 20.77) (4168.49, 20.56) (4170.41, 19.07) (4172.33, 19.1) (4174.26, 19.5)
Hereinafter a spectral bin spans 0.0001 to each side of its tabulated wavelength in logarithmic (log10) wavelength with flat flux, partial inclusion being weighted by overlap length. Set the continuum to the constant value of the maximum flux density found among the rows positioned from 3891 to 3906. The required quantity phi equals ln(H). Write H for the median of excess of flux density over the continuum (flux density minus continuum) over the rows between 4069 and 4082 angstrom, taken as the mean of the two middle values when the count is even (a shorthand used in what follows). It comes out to 0.7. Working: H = 2.0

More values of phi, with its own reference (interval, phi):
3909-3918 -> 0.8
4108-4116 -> 1.0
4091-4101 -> -0.9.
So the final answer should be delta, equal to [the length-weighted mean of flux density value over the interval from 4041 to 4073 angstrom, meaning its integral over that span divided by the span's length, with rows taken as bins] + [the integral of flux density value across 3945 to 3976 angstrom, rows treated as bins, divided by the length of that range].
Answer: 37.2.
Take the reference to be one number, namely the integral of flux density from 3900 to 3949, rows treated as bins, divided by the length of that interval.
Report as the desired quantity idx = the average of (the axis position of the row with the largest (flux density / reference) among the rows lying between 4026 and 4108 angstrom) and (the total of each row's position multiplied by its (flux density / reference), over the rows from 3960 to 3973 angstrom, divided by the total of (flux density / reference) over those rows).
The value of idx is 4008.2 angstrom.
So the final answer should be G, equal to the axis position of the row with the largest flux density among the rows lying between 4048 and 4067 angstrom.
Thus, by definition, 4051.16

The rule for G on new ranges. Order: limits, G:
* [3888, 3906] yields 3899.23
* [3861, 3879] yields 3875.96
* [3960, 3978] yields 3977.21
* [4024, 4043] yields 4025.12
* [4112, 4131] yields 4115.09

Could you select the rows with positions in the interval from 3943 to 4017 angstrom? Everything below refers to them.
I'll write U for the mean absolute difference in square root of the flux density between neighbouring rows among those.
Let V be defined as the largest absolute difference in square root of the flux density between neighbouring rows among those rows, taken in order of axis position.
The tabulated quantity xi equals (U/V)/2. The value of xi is 0.10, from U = 0.147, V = 0.760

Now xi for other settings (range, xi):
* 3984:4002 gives 0.24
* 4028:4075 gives 0.21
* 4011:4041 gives 0.19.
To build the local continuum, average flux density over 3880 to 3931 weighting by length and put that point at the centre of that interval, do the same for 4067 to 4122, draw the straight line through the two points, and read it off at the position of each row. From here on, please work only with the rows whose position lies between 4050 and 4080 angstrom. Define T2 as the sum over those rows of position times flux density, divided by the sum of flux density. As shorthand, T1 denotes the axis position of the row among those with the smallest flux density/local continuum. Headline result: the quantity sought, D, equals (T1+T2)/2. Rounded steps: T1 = 4071.73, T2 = 4064.9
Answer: 4068.3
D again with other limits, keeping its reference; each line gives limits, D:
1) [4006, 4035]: 4025.6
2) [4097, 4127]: 4107.3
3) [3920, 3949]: 3934.2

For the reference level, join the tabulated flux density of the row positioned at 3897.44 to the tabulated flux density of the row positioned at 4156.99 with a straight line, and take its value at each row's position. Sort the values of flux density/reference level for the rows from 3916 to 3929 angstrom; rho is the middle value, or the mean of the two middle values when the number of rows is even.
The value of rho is 0.98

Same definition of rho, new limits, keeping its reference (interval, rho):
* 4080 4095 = 1.04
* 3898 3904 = 1.00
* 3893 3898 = 0.96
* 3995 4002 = 1.10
